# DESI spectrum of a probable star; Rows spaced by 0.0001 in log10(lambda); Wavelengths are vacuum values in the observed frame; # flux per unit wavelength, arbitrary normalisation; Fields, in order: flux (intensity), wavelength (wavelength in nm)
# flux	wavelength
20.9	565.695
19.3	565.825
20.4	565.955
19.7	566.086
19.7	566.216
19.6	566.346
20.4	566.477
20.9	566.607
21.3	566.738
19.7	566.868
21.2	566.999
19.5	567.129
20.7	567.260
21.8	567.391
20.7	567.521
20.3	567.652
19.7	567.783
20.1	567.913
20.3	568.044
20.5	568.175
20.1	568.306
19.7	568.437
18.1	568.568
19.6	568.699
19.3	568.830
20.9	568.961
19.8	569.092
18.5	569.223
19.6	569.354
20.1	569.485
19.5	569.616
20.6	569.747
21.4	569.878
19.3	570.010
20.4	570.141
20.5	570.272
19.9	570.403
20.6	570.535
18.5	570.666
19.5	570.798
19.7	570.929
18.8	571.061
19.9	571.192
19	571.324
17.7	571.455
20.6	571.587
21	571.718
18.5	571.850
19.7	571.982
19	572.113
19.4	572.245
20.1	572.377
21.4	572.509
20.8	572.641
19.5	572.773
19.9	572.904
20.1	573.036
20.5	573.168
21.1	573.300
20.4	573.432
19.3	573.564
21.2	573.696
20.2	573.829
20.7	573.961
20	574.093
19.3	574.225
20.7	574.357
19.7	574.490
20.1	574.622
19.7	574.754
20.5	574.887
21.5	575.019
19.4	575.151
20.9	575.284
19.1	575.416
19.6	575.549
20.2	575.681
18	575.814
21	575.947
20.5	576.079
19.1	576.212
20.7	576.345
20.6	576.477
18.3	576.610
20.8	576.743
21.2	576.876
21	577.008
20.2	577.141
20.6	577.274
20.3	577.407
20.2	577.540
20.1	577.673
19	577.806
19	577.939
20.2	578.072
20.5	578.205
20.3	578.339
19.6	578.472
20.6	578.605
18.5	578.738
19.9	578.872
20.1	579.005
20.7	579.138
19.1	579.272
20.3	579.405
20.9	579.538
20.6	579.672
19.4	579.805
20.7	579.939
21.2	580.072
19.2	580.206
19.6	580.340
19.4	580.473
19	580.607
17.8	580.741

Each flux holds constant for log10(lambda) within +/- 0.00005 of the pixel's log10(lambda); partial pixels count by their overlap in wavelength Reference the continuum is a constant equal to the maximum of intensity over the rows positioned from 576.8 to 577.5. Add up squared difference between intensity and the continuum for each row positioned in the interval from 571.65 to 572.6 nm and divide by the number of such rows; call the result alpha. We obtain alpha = 2.7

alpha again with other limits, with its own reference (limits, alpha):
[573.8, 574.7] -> 1.4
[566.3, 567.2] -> 1.2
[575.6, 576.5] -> 2.4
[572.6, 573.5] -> 1.0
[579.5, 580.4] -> 1.5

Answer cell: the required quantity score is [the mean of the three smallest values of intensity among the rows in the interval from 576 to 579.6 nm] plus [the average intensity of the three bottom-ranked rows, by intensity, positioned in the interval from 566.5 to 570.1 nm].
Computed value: 37.2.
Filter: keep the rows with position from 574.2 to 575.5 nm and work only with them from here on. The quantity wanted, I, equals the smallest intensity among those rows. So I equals 19.1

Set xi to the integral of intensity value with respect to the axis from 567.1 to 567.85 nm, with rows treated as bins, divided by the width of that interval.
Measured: 20.5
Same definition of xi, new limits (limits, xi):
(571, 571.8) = 19.5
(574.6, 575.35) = 20.4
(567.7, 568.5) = 20.1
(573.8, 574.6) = 20.1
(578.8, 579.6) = 20.2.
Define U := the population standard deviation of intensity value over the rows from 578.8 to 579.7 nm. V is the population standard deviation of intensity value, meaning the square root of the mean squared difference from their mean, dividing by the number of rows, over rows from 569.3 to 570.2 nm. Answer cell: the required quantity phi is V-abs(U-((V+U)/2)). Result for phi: 0.62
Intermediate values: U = 0.56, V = 0.68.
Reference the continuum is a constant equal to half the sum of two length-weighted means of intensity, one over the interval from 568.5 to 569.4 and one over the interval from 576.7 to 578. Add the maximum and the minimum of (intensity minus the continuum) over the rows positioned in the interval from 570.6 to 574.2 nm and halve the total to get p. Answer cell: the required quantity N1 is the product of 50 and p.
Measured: -13.4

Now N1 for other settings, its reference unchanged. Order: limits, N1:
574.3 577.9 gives -3.4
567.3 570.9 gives 6.6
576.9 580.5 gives 1.6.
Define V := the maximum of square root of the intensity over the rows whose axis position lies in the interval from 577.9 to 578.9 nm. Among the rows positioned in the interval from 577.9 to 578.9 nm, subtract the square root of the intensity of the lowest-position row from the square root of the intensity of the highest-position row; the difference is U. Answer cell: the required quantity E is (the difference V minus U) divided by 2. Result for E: 2.22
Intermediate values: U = 0.10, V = 4.54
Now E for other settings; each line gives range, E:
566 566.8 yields 2.22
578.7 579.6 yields 2.15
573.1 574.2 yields 2.33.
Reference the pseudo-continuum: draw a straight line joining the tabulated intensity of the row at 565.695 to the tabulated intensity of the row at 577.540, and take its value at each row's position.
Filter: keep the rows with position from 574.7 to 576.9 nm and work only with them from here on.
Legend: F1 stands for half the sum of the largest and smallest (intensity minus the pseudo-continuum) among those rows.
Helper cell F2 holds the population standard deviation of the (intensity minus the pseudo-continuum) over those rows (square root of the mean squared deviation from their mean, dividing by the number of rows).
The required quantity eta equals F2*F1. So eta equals -0.6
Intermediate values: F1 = -0.58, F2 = 0.99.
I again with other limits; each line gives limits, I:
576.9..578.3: 19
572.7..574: 19.3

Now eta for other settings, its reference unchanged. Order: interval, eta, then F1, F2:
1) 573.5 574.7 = -0.1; -0.18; 0.61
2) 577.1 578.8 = -0.4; -0.58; 0.65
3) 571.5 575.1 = -0.3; -0.44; 0.75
